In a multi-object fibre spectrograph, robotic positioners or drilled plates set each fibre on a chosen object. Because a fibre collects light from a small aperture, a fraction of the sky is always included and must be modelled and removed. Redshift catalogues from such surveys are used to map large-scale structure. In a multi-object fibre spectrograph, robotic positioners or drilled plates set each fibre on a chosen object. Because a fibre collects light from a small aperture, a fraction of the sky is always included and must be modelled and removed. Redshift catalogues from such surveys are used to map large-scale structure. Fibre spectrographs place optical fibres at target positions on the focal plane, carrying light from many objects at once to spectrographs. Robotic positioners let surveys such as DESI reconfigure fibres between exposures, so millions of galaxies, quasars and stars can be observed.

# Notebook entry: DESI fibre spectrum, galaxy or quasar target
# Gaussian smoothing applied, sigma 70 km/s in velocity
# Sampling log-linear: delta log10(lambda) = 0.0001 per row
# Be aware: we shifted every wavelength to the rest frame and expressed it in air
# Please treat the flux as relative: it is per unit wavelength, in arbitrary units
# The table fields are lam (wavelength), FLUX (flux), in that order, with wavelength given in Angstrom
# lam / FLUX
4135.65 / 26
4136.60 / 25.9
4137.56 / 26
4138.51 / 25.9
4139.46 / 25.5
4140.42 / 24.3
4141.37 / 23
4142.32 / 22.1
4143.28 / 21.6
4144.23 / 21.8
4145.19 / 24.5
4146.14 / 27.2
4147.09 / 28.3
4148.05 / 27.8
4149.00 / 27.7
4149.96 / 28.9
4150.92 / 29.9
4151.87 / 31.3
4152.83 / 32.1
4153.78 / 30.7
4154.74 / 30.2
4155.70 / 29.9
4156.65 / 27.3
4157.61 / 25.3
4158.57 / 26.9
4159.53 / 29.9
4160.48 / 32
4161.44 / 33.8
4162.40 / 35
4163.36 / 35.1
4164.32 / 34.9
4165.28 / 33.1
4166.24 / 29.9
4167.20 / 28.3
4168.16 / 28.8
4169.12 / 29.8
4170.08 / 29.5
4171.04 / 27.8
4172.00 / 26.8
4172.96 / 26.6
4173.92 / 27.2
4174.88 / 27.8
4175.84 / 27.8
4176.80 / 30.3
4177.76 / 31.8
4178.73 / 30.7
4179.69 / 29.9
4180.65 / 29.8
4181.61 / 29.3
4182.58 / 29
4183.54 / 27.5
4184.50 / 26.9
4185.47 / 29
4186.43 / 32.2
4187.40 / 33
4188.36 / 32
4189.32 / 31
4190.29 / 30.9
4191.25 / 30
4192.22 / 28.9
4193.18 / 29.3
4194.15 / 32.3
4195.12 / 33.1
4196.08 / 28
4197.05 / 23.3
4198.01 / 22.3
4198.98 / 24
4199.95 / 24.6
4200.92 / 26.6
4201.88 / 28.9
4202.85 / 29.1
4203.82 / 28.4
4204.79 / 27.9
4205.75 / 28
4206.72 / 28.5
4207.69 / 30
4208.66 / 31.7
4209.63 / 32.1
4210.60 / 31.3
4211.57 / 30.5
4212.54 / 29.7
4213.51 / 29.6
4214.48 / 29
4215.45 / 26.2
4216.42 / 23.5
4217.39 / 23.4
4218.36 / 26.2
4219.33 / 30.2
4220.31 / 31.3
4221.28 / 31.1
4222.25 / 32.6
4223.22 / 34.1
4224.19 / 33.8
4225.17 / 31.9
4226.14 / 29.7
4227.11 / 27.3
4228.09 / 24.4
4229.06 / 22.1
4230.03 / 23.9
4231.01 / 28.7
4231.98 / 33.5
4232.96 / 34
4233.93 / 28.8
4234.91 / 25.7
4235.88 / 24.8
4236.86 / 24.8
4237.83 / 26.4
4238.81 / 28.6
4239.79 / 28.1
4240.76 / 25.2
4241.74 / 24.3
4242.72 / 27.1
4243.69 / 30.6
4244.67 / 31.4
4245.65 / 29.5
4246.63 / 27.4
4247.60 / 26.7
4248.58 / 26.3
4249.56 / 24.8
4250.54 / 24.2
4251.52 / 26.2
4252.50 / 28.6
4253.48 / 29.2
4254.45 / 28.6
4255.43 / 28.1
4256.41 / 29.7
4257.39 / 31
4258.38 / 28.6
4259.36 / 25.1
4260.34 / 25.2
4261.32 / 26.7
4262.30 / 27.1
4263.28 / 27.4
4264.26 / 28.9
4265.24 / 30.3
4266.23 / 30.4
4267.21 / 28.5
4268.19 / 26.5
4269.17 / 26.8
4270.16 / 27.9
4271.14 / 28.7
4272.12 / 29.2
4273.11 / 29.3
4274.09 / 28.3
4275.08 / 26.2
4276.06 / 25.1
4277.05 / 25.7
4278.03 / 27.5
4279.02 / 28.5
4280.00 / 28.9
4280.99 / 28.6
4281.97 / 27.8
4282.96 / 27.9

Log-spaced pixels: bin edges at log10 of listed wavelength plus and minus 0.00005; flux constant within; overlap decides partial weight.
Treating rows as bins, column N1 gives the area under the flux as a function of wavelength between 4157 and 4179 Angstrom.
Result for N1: 658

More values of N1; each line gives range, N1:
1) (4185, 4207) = 633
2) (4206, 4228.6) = 666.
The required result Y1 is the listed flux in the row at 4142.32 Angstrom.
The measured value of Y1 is 22.1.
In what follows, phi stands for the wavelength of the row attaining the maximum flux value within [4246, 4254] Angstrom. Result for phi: 4253.48 Angstrom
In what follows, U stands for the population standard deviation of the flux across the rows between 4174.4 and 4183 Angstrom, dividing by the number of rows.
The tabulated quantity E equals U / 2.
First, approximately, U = 1.2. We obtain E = 0.6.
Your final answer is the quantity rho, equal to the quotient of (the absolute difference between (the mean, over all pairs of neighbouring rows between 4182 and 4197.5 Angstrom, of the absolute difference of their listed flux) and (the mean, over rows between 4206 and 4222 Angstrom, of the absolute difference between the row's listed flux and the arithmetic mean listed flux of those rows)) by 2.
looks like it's 0.2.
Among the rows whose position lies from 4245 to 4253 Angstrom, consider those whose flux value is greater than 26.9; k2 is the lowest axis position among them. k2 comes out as 4245.65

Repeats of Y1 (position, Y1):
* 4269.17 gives 26.8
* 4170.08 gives 29.5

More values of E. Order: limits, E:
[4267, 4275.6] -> 0.5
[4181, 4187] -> 0.8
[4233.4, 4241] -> 0.8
